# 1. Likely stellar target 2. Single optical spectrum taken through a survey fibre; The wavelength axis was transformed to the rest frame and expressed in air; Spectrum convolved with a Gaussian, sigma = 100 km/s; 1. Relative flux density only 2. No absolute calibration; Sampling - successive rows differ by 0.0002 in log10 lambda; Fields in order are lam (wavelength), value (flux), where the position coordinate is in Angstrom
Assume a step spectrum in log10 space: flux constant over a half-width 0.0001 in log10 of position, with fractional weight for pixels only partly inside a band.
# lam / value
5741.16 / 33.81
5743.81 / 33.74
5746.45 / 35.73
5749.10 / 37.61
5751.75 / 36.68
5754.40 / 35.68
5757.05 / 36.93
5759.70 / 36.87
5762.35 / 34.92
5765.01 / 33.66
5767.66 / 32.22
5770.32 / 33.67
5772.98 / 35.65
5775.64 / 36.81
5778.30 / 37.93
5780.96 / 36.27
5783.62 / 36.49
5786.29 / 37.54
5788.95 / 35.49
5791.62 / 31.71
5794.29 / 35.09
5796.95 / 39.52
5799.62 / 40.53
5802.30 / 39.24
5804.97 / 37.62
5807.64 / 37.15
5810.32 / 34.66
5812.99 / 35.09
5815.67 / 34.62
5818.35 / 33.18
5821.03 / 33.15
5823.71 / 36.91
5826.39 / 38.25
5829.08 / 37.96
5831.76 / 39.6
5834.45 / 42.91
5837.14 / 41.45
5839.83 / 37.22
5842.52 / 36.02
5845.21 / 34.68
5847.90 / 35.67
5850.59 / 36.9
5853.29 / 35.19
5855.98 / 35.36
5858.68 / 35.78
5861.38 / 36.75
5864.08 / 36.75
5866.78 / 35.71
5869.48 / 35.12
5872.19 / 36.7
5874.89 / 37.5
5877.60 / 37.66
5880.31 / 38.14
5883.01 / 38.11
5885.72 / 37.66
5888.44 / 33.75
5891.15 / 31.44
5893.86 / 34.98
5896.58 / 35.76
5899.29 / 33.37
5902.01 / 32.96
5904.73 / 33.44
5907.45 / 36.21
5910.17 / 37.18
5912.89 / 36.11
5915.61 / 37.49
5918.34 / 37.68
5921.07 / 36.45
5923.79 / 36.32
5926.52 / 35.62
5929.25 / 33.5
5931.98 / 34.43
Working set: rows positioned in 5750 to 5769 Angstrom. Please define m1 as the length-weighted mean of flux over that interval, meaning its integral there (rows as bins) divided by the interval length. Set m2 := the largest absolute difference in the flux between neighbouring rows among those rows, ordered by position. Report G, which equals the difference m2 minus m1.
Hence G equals -33.4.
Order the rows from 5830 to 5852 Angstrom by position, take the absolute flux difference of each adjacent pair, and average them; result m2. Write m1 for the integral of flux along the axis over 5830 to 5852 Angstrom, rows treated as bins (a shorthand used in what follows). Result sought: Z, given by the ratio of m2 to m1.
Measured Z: 0.0023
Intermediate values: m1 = 837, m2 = 2.0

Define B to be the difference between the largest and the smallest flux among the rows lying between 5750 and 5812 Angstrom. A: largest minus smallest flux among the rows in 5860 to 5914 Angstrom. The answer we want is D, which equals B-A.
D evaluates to 2.1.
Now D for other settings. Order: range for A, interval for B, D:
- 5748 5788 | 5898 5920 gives -1.0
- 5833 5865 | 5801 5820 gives -2.2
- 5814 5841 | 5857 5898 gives -3.1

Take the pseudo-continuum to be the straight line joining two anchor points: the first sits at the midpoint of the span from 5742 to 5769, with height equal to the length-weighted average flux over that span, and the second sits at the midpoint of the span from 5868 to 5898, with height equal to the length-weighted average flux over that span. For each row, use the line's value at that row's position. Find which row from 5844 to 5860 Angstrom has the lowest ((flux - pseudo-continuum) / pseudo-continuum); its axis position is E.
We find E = 5845.21 Angstrom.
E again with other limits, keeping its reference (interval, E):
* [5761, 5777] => 5767.66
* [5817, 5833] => 5821.03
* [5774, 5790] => 5788.95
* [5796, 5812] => 5810.32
